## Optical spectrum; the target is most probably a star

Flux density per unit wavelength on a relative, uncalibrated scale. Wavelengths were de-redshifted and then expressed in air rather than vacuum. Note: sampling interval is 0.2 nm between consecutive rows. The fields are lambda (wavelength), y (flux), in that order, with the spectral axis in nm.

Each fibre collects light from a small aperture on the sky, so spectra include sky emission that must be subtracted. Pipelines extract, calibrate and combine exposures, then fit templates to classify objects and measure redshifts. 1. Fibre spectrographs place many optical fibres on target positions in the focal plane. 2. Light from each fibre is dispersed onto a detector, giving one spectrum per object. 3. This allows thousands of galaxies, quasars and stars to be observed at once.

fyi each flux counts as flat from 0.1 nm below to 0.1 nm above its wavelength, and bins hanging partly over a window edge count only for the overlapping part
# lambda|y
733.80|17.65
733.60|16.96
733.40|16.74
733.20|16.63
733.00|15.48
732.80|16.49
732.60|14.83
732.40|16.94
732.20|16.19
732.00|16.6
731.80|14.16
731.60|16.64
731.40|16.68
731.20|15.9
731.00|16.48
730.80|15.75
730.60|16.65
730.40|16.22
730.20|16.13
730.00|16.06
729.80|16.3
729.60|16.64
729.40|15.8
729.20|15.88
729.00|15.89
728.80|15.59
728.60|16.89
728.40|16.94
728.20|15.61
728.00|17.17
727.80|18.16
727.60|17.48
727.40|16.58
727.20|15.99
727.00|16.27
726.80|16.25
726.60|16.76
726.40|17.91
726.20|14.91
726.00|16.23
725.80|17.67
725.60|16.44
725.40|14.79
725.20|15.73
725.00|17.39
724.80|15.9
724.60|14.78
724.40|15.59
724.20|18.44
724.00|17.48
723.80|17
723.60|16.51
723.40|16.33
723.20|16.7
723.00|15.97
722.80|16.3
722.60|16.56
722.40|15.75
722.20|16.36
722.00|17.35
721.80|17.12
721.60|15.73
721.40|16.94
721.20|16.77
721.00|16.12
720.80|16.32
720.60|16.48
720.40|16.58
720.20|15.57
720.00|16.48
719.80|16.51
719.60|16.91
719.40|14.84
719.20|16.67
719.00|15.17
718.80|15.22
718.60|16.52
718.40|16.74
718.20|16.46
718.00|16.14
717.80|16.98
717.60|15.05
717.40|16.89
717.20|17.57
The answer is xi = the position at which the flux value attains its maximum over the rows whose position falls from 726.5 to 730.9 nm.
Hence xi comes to 727.80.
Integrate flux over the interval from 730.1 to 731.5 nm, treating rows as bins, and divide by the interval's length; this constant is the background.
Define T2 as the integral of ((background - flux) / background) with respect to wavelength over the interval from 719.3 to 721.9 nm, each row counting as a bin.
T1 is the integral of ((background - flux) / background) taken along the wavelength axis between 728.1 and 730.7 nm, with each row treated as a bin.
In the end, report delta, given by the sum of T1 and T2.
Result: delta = -0.003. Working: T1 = 0.009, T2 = -0.012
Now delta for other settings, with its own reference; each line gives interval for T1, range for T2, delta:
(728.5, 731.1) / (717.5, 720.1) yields 0.034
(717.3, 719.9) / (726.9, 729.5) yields -0.020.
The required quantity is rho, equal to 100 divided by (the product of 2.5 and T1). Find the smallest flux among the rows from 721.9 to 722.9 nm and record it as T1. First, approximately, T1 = 15.75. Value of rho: 2.54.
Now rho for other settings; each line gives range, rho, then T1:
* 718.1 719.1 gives 2.64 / 15.17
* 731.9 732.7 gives 2.70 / 14.83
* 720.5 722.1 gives 2.54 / 15.73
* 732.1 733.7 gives 2.70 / 14.83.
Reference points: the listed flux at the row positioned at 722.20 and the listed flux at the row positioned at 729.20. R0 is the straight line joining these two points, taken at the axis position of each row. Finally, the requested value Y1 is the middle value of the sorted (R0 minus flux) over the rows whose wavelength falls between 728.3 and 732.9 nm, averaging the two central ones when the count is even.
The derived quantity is -0.5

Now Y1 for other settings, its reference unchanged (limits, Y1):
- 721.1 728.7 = -0.3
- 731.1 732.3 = -0.7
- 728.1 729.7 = 0.0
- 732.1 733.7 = -0.9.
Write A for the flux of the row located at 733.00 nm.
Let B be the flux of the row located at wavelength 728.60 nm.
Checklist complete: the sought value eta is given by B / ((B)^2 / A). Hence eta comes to 0.92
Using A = 15.48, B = 16.89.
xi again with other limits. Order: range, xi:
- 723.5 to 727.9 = 724.20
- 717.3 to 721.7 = 717.80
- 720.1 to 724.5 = 724.20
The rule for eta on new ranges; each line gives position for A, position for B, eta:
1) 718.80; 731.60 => 0.91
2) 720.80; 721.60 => 1.04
